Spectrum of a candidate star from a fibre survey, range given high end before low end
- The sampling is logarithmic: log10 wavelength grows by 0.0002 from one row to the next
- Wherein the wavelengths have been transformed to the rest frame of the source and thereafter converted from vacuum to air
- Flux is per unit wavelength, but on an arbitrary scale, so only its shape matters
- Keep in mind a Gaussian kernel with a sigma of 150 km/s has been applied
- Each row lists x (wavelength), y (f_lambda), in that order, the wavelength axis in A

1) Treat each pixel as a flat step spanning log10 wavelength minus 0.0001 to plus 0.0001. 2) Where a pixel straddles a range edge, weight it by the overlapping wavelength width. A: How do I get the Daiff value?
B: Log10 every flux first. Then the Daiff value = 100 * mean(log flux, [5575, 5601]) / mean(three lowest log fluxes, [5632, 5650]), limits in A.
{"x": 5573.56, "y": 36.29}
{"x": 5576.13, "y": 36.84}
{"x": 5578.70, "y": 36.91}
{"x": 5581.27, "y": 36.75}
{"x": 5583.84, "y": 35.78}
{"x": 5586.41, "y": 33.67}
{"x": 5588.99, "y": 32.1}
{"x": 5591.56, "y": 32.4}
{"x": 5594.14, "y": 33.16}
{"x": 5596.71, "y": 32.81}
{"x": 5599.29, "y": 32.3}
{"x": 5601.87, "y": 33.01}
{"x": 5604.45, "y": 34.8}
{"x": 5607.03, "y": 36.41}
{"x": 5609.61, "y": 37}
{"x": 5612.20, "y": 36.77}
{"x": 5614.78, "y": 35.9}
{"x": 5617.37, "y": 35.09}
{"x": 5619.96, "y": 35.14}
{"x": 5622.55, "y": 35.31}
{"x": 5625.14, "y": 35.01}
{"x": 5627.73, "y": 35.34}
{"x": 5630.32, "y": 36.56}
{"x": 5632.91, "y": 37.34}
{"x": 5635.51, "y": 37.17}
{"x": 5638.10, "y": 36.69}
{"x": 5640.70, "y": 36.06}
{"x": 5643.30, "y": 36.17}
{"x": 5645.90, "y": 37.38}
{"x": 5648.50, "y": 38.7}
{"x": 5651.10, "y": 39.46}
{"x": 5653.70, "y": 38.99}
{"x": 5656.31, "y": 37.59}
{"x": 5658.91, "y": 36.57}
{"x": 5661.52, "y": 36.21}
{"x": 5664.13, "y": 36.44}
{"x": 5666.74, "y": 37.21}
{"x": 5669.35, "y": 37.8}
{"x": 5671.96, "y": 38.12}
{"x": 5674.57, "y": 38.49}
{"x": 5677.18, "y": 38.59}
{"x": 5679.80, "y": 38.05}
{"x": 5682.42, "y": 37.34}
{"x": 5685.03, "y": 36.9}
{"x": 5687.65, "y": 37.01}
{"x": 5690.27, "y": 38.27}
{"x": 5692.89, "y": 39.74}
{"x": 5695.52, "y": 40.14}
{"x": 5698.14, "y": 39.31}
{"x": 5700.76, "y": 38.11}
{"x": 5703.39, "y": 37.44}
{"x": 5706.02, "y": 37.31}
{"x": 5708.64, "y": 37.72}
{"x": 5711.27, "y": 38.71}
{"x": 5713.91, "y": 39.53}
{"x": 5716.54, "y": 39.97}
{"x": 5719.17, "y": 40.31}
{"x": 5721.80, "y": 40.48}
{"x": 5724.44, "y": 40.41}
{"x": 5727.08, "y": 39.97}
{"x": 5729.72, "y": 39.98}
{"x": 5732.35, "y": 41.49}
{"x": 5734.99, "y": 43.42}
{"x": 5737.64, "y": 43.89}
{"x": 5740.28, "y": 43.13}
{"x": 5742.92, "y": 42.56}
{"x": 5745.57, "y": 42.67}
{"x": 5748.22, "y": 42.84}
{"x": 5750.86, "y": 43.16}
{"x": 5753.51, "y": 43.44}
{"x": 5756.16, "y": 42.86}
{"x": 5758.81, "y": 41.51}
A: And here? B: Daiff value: 98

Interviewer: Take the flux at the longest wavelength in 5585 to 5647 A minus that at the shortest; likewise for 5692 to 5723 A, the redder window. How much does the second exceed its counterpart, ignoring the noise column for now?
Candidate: -3.0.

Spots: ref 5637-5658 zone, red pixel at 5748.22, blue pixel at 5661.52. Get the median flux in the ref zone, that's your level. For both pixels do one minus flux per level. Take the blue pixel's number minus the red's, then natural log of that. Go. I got -1.7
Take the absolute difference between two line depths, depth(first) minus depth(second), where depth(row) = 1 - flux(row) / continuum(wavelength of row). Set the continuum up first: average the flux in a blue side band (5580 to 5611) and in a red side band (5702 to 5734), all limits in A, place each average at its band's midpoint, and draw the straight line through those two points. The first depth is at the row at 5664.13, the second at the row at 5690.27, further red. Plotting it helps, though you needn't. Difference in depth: 0.019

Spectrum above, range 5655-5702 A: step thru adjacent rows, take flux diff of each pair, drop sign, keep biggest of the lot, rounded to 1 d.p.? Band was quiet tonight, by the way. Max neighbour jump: 1.5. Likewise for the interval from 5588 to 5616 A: 1.8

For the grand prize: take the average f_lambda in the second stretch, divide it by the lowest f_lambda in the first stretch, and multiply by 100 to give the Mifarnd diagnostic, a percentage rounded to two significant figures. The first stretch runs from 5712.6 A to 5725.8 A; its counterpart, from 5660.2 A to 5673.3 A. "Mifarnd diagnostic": 94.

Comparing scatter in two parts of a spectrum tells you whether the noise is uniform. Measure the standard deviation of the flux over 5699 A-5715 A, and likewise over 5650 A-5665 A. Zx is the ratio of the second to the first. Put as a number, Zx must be 1.64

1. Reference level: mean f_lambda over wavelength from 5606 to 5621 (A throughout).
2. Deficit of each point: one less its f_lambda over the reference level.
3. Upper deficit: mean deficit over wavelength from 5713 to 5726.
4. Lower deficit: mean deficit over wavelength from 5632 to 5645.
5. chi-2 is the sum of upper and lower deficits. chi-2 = -0.13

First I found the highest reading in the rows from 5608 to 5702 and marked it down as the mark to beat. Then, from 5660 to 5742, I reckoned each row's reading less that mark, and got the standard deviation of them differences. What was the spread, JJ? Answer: 2.0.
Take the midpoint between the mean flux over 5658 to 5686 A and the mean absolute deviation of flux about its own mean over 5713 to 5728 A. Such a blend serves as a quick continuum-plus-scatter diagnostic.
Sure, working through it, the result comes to 18.9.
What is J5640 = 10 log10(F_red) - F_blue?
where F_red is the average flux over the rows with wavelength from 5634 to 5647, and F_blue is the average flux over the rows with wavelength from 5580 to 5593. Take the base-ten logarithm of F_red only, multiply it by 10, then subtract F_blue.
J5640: -18.5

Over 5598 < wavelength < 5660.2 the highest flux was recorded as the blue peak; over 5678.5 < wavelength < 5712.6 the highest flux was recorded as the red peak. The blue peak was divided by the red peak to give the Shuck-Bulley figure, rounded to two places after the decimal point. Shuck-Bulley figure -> 0.98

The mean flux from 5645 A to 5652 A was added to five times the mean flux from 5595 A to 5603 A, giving 202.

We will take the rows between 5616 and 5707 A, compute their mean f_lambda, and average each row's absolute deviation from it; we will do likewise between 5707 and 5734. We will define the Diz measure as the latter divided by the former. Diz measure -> 0.68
